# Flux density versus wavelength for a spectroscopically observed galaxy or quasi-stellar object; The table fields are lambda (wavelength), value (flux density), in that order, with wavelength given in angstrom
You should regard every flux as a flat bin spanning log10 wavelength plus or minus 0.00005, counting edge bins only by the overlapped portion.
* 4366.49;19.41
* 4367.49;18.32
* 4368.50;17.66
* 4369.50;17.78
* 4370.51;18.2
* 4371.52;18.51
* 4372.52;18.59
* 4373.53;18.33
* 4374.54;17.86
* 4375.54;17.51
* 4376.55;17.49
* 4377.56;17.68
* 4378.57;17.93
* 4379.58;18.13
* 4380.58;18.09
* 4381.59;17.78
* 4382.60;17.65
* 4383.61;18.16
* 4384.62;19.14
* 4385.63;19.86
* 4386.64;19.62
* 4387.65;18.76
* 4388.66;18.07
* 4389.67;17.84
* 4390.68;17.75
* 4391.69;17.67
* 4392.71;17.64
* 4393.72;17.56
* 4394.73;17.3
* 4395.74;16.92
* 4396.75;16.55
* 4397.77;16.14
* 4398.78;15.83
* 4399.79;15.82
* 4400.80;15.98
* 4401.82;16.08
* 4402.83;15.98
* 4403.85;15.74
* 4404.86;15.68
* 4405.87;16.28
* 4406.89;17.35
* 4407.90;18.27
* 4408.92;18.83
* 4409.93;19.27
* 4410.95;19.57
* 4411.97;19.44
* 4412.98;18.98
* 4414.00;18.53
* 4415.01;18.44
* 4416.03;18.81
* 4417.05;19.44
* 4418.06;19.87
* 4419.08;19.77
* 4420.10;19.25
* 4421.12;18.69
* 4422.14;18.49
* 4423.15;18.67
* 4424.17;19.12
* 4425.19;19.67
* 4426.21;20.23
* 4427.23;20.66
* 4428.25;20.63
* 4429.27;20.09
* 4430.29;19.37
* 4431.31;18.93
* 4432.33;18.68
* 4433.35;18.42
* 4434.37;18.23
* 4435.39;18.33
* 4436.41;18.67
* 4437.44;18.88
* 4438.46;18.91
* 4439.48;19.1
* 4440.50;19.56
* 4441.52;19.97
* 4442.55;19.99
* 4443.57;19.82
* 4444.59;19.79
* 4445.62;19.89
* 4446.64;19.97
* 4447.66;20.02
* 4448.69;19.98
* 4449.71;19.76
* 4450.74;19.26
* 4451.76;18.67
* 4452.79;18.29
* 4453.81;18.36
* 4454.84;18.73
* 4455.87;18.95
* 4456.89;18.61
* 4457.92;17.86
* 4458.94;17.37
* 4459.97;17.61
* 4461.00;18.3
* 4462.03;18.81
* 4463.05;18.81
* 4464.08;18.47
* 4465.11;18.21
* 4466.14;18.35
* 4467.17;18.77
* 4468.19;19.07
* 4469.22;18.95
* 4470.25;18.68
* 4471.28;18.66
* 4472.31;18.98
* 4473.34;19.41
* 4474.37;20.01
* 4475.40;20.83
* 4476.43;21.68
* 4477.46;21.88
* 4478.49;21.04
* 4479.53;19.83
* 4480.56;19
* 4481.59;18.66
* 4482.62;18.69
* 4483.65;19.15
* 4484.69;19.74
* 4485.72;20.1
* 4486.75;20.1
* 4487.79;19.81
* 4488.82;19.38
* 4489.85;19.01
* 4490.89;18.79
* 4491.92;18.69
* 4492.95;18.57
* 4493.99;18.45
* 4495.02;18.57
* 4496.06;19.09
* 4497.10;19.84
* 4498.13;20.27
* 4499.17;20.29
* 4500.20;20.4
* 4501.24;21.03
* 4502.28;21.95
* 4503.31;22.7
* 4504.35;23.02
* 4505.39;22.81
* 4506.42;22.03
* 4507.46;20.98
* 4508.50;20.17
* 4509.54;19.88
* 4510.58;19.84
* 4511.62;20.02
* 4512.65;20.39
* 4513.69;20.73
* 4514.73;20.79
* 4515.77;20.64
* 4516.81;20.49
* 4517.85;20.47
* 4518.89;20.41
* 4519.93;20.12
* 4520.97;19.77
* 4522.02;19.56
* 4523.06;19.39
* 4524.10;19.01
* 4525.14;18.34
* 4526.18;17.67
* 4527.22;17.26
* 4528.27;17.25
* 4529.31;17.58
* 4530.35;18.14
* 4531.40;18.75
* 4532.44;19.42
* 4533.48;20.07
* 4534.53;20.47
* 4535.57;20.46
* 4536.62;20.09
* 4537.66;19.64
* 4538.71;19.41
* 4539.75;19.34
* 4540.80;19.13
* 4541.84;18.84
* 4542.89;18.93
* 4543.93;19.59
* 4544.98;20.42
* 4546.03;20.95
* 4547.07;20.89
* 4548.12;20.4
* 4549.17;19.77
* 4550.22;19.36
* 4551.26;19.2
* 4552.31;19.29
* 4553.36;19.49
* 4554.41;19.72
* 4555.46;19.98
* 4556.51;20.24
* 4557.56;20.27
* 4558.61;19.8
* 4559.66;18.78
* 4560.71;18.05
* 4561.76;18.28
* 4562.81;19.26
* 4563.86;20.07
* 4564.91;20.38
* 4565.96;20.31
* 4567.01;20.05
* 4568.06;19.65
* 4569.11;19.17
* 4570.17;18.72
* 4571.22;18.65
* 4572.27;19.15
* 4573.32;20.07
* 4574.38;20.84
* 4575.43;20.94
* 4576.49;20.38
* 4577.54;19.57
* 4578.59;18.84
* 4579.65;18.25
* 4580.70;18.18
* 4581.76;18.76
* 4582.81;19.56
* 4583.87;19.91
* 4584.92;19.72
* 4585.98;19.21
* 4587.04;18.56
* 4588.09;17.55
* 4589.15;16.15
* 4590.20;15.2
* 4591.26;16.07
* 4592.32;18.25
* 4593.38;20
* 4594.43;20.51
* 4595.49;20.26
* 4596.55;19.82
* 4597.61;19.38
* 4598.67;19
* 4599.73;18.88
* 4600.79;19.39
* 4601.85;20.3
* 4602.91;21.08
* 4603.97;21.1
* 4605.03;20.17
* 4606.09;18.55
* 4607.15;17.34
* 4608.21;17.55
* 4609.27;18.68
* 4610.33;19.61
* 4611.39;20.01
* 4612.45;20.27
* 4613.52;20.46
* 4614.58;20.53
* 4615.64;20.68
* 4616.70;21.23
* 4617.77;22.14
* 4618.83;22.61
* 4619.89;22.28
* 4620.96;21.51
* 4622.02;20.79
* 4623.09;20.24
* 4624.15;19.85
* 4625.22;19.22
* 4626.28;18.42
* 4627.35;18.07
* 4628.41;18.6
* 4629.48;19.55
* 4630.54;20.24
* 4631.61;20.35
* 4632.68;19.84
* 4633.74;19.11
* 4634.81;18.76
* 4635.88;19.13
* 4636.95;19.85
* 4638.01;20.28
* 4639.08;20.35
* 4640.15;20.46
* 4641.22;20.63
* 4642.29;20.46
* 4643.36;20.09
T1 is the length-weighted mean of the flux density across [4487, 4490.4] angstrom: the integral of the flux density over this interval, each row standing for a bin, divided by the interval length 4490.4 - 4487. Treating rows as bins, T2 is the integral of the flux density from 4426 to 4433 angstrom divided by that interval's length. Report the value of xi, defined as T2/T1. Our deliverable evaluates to 1.02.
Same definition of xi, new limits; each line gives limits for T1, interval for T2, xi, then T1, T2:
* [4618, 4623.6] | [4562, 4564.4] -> 0.91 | 21.5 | 19.5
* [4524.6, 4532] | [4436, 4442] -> 1.07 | 17.9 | 19.2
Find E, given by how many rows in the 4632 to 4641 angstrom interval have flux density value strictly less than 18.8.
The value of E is 1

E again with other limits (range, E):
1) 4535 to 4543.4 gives 0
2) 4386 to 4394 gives 7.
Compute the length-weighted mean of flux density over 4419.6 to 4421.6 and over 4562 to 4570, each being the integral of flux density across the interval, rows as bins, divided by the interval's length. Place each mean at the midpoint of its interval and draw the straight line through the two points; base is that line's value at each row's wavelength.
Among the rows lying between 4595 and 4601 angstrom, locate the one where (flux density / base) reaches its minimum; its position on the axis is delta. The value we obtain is 4599.73 angstrom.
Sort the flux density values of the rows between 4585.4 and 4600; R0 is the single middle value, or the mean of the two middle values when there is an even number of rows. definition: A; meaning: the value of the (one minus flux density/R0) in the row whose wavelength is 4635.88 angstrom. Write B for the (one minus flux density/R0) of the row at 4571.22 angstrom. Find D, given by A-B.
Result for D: -0.03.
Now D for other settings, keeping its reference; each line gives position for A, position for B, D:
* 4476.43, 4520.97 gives -0.10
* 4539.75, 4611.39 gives 0.04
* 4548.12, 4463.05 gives -0.08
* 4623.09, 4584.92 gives -0.03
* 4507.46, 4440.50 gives -0.07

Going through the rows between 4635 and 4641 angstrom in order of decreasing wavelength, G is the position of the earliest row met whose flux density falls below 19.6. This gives 4635.88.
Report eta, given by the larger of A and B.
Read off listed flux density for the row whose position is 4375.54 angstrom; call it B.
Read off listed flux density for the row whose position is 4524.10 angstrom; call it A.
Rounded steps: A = 19.01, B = 17.51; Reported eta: 19.0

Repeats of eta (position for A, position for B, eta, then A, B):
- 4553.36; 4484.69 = 19.7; 19.49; 19.74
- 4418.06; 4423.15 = 19.9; 19.87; 18.67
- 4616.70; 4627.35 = 21.2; 21.23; 18.07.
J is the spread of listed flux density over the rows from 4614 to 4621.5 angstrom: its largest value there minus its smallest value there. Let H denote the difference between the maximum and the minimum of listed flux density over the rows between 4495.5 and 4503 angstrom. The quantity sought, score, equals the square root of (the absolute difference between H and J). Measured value 0.88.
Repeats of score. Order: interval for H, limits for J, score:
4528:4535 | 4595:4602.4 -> 1.34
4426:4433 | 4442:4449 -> 1.32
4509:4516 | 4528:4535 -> 1.51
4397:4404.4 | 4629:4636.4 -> 1.09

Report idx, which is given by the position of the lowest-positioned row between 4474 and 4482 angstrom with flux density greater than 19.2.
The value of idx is 4474.37 angstrom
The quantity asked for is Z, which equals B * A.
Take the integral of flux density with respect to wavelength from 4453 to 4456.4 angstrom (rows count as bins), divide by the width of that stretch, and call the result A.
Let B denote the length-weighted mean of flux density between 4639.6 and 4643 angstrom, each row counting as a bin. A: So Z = 382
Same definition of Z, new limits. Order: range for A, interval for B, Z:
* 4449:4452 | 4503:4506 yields 442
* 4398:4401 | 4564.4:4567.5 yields 323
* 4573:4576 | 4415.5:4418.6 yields 399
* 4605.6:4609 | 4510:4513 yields 360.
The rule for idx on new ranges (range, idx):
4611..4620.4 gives 4611.39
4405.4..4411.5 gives 4409.93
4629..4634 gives 4629.48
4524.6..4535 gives 4532.44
